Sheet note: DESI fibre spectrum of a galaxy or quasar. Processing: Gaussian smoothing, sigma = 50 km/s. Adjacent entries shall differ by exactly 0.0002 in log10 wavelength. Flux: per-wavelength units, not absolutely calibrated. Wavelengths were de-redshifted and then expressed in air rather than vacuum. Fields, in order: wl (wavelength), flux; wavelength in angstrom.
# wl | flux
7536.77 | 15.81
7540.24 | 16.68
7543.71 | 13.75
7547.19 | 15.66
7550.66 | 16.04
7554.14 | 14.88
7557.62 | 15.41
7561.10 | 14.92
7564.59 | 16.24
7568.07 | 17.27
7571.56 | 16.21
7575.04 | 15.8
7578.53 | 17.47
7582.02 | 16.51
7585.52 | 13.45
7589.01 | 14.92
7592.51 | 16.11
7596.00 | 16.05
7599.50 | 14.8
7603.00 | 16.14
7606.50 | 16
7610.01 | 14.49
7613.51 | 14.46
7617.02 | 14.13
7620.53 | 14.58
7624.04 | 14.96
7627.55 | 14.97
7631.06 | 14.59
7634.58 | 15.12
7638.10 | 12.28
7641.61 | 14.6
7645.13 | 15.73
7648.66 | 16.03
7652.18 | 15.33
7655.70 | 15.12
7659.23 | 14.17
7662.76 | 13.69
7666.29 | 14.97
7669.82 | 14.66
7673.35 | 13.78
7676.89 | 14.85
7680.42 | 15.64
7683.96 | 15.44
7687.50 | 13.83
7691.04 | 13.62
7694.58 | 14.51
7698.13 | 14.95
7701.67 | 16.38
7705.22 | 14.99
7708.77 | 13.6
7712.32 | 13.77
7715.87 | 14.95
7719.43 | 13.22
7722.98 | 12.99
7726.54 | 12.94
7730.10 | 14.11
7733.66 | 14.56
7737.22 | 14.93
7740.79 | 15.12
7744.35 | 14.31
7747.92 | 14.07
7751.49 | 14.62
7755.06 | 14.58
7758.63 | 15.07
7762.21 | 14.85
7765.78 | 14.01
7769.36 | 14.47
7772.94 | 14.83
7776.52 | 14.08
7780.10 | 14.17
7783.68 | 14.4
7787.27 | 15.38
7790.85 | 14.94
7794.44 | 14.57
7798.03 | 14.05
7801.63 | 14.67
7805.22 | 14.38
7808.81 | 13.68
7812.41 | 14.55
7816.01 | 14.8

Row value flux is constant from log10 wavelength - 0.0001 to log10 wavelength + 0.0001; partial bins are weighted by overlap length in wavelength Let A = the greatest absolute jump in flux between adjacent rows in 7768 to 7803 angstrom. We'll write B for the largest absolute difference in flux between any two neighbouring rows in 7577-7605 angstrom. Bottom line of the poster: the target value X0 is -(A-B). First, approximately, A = 1.0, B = 3.06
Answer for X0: 2.1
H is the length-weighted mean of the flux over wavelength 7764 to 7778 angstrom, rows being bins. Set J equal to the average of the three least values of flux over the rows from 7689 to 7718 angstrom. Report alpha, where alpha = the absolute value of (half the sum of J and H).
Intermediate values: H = 14.3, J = 13.7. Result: 14.0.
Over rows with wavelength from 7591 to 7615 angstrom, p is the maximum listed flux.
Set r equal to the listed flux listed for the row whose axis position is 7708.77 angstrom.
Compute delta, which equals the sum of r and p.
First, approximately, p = 16.14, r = 13.6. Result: 29.7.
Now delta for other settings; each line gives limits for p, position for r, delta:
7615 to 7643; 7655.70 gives 30.2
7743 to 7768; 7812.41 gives 29.6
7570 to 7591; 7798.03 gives 31.5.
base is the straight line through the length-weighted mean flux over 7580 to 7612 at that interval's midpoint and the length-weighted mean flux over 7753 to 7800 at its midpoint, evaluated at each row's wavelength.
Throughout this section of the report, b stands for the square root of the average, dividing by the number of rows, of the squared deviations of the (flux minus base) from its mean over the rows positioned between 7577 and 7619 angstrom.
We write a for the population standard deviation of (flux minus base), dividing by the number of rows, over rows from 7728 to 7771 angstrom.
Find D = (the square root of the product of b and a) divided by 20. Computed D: 0.0318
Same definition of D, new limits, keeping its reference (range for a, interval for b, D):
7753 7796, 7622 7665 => 0.0312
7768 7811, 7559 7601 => 0.0337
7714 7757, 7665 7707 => 0.0387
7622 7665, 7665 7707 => 0.0433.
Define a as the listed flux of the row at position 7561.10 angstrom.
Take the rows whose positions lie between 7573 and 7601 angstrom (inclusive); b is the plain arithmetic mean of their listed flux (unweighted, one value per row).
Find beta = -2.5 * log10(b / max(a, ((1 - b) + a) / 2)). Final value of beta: -0.051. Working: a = 14.92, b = 15.6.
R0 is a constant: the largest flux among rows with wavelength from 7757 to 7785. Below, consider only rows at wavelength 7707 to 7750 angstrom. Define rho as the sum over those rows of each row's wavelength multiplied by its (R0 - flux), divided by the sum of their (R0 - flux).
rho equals 7724.6 angstrom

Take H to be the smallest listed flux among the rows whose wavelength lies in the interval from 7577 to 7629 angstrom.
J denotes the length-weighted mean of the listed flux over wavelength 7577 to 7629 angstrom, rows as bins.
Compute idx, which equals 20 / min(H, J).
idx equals 1.49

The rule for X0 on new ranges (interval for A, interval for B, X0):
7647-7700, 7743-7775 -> -0.8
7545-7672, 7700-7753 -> -1.3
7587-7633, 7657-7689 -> 0.1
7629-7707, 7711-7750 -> -1.1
